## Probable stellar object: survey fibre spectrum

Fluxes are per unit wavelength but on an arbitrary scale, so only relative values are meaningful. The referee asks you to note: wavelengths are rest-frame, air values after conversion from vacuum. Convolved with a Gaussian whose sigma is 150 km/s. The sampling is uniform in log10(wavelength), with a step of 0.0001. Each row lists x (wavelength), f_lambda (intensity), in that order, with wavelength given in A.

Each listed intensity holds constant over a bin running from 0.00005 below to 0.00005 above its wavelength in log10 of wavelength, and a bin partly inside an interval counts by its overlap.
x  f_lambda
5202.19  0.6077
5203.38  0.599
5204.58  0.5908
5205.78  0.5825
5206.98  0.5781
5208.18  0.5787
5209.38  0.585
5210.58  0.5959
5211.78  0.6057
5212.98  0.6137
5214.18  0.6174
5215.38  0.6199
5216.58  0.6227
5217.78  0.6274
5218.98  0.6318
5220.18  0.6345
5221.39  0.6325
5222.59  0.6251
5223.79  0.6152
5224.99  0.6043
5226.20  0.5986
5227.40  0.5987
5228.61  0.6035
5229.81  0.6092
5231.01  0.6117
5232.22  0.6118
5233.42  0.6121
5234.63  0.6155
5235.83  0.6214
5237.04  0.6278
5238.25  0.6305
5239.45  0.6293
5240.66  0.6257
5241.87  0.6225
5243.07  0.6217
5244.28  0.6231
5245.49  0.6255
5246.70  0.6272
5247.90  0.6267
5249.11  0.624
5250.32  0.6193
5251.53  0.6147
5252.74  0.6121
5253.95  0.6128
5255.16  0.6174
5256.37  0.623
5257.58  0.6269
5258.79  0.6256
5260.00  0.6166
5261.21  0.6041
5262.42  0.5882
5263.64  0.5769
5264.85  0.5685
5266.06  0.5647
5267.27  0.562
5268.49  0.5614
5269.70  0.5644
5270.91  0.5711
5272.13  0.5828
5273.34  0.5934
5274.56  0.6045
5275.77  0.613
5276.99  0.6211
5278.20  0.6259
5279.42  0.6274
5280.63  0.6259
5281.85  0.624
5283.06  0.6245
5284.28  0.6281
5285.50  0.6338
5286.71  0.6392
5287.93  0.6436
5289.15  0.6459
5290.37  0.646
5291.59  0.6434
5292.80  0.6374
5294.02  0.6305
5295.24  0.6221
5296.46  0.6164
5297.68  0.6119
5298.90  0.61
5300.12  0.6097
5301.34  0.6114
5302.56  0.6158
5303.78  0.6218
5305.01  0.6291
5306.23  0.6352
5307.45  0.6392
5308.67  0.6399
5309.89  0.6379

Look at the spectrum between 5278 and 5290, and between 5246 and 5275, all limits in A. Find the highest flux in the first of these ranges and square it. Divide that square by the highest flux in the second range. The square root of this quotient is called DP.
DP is 0.816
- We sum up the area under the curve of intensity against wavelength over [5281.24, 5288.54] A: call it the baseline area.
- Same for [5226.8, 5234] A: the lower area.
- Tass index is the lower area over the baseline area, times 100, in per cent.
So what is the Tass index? 95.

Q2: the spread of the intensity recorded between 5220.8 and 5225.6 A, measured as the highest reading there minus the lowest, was 0.028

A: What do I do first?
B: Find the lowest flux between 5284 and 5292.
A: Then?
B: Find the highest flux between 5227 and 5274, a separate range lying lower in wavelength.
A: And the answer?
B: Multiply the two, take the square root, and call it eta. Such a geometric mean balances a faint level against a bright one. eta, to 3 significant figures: 0.629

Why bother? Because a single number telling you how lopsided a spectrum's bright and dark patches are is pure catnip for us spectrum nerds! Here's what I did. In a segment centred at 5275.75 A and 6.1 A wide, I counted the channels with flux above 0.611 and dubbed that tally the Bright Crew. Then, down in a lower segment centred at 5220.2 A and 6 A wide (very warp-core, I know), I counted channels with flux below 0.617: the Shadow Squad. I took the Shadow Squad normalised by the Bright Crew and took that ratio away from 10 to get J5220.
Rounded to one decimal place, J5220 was 10.0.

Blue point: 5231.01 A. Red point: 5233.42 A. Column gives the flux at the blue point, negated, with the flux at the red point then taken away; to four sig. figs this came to -1.224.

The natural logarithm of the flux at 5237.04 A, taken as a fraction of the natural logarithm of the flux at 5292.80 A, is 1.03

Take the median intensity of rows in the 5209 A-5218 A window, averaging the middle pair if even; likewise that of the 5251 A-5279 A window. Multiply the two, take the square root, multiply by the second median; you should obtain 0.369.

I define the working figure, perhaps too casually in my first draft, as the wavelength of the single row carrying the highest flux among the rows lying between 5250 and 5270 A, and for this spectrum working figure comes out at 5257.58 A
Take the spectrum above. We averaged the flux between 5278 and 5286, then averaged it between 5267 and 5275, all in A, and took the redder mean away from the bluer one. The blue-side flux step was -0.050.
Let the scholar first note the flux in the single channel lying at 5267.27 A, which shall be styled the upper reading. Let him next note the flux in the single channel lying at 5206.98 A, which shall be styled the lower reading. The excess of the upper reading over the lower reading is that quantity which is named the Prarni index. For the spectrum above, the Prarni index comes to -0.016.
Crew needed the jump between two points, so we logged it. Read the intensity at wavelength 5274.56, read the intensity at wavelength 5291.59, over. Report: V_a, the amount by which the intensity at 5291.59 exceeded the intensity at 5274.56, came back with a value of 0.039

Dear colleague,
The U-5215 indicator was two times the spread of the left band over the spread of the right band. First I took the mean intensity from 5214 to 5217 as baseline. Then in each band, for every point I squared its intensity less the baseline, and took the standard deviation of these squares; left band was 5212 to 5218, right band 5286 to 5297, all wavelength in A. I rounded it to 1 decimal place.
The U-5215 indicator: 0.2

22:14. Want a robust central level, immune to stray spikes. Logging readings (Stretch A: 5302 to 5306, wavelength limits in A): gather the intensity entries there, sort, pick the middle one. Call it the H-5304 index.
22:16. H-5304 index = 0.622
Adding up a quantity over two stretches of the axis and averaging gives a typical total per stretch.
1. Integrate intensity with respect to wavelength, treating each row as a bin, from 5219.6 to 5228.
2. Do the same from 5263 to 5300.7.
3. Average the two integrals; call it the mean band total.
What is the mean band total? 14.1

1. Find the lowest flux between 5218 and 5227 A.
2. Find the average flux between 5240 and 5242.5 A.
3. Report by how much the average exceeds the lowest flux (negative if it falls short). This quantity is 0.026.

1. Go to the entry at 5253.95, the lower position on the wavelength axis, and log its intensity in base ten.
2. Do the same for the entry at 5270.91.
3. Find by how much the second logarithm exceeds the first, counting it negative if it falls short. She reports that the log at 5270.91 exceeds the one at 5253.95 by -0.031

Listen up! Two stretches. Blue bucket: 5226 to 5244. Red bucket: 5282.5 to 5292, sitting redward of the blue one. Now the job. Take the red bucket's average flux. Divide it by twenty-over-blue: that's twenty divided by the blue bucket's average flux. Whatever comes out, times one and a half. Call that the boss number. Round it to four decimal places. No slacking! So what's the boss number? 0.0295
